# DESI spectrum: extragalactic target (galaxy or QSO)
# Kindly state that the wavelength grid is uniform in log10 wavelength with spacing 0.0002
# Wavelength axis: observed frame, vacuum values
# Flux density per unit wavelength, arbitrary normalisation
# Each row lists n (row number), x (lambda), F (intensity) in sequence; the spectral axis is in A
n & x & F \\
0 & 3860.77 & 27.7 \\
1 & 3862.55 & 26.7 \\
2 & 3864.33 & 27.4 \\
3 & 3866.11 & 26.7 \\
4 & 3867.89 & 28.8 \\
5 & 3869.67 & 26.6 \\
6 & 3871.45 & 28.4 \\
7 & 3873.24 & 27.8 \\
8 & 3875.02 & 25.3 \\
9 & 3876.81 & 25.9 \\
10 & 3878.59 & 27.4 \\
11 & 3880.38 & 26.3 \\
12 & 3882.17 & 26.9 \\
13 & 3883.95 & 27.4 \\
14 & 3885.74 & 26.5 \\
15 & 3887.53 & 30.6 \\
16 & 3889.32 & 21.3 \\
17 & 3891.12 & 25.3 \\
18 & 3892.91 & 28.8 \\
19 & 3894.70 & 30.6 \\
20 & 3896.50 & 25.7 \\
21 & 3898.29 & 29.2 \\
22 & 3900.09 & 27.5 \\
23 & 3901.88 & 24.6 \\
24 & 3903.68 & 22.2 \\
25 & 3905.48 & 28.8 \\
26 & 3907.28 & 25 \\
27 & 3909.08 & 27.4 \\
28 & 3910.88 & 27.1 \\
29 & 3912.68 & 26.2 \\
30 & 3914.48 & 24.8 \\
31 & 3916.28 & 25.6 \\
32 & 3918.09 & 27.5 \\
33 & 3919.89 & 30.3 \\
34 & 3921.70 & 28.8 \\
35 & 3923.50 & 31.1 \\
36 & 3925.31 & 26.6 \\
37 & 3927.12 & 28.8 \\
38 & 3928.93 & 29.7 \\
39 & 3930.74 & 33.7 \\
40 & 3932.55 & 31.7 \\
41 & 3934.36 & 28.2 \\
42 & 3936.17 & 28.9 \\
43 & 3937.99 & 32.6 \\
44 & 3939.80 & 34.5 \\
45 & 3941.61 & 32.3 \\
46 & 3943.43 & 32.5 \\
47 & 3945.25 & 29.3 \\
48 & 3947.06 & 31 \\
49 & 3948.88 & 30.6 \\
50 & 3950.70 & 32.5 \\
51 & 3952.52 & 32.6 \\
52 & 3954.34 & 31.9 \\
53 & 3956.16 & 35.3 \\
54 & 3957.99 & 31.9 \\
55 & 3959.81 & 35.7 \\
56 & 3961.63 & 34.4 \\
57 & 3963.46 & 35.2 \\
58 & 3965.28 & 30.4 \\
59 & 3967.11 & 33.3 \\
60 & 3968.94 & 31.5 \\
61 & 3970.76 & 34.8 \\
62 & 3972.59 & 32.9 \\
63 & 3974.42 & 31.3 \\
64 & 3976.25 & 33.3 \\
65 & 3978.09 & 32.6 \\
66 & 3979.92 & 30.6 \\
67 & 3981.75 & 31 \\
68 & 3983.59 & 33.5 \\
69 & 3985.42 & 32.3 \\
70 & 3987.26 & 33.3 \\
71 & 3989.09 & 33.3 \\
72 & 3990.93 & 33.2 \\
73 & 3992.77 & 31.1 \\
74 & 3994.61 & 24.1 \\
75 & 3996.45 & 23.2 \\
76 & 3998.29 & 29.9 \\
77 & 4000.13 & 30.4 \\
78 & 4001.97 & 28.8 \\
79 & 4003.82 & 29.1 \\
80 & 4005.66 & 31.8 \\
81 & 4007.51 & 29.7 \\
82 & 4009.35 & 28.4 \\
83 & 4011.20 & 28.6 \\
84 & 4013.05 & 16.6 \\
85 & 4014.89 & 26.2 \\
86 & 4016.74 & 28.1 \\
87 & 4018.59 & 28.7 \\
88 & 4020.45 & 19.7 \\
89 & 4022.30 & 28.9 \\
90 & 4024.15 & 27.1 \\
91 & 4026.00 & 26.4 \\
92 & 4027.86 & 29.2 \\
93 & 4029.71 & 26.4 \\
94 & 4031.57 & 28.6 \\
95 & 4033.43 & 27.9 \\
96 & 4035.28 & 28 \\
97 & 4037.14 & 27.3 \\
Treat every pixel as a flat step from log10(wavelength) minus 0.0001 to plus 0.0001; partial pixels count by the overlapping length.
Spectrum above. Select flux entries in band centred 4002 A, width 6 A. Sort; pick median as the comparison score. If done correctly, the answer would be 29.1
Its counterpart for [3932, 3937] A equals 28.9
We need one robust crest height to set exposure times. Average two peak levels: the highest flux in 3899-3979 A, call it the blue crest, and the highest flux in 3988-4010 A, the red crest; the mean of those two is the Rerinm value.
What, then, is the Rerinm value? 34.5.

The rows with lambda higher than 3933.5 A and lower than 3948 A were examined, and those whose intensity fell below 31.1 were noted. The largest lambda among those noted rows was 3947.06 A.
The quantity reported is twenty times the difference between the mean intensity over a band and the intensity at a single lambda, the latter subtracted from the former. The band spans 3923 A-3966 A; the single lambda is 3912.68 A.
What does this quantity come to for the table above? 111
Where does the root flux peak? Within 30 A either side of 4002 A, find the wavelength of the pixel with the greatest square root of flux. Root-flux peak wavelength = 3983.59 A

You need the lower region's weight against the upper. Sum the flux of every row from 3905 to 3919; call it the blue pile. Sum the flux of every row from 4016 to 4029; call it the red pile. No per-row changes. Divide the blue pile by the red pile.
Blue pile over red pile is 1.1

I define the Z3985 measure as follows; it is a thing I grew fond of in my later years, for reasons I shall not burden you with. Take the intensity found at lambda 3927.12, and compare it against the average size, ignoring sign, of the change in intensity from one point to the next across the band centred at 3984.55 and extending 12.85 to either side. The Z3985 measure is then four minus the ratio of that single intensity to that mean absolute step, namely -13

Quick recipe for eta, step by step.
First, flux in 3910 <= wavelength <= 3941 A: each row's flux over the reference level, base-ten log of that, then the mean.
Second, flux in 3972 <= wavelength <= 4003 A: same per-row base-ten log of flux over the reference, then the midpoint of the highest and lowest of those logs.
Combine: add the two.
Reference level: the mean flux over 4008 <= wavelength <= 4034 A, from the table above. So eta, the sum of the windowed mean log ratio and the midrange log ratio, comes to 0.062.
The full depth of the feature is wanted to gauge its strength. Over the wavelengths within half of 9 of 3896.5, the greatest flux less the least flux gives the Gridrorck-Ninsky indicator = 4.9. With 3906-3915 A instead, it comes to 2.6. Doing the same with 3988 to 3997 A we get 10.1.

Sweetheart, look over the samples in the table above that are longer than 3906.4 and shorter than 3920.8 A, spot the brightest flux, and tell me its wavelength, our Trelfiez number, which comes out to 3919.89 A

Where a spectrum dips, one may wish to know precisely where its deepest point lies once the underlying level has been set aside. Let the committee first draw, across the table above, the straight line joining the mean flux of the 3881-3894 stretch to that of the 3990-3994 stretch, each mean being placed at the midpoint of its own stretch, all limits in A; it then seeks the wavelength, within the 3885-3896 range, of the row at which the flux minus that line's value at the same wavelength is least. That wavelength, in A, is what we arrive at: 3889.32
